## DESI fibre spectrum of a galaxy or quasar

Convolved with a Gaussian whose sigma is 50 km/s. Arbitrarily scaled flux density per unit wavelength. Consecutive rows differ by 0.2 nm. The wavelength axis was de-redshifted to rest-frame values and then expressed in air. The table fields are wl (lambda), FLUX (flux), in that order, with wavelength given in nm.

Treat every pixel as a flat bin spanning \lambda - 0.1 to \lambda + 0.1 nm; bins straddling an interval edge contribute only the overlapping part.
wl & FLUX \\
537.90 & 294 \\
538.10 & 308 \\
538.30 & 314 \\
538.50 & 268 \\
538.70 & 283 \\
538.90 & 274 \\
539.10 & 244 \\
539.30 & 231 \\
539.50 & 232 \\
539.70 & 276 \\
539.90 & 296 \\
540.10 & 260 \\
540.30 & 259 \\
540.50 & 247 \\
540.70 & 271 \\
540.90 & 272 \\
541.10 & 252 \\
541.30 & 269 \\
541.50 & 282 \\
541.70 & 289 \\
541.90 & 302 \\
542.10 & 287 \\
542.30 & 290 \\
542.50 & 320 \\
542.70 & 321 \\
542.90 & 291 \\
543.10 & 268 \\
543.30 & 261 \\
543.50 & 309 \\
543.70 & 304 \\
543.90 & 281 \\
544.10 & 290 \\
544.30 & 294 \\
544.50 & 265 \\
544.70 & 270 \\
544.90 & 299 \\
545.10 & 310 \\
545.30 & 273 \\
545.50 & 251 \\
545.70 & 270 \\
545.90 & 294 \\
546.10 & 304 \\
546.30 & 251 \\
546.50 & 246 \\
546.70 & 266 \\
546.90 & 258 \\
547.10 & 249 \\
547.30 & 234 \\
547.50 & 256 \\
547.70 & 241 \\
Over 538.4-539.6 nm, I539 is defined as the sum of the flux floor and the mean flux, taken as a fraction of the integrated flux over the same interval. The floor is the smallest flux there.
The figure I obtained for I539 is 1.6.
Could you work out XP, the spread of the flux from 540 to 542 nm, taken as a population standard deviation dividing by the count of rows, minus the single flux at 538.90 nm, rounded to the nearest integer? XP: -258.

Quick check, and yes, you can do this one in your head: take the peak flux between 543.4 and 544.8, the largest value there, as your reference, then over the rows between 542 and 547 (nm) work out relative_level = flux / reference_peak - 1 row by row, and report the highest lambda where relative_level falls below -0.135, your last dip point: 546.90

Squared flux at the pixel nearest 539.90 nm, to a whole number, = 87616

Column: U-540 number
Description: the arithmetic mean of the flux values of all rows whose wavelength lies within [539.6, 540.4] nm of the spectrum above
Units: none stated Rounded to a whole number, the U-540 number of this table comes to 273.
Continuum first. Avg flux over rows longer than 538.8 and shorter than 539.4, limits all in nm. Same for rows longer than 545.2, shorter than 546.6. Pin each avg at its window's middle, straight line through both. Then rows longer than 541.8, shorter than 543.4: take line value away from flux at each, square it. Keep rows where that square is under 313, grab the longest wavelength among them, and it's 543.30 nm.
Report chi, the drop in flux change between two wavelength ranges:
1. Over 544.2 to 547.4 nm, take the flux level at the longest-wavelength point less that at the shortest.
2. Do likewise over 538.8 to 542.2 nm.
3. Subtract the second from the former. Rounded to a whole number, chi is -73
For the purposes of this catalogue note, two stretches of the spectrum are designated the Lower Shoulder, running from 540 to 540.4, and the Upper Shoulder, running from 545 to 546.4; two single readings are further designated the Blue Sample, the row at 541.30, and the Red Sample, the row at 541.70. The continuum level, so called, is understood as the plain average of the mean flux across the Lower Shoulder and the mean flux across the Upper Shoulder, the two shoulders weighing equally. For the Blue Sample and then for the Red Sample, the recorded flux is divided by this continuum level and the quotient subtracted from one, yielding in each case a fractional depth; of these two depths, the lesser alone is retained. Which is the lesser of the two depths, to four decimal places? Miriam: -0.0734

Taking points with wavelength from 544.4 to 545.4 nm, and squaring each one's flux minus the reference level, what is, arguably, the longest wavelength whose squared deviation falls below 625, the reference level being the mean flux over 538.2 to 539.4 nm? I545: 545.30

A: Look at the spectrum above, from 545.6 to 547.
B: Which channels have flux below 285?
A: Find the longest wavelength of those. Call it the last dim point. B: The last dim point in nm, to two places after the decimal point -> 546.90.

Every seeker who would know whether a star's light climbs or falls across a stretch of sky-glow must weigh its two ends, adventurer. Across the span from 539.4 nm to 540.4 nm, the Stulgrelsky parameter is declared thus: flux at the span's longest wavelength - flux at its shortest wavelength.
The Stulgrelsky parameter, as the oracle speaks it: 27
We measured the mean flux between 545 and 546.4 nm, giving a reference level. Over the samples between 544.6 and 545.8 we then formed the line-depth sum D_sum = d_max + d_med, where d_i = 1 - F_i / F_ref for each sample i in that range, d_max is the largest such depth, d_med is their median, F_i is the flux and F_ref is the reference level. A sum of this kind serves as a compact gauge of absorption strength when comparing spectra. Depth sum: 0.13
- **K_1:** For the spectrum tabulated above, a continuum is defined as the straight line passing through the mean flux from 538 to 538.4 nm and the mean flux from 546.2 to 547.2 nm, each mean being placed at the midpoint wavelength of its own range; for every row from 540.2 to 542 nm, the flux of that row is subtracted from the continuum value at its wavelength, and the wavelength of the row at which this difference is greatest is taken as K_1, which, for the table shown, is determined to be 540.50 nm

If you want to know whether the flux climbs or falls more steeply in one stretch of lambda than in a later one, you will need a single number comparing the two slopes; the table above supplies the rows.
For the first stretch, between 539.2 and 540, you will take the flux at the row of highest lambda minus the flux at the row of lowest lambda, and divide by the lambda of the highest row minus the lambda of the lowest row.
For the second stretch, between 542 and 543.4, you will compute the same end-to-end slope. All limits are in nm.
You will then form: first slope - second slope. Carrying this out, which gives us 130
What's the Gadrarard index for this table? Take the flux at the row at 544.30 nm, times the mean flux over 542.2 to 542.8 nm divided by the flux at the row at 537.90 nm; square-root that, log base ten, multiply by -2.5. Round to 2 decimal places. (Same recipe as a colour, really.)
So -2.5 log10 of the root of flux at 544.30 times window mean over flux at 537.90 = -3.11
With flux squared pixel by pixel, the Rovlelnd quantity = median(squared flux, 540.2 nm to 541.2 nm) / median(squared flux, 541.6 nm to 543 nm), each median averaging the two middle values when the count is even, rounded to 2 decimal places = 0.79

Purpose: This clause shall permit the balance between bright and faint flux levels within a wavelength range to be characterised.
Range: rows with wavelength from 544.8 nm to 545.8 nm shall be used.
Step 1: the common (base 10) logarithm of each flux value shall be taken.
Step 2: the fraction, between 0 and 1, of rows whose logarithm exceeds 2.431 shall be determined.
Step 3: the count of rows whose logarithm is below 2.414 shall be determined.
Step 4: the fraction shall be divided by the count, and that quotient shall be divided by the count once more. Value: 0.80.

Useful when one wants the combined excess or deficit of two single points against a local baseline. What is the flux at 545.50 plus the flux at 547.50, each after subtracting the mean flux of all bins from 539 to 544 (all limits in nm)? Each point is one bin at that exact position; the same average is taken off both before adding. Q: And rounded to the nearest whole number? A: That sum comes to -46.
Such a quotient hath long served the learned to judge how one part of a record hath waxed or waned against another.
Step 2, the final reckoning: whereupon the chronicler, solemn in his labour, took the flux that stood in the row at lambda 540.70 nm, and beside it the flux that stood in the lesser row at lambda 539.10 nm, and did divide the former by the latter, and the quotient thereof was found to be 1.11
